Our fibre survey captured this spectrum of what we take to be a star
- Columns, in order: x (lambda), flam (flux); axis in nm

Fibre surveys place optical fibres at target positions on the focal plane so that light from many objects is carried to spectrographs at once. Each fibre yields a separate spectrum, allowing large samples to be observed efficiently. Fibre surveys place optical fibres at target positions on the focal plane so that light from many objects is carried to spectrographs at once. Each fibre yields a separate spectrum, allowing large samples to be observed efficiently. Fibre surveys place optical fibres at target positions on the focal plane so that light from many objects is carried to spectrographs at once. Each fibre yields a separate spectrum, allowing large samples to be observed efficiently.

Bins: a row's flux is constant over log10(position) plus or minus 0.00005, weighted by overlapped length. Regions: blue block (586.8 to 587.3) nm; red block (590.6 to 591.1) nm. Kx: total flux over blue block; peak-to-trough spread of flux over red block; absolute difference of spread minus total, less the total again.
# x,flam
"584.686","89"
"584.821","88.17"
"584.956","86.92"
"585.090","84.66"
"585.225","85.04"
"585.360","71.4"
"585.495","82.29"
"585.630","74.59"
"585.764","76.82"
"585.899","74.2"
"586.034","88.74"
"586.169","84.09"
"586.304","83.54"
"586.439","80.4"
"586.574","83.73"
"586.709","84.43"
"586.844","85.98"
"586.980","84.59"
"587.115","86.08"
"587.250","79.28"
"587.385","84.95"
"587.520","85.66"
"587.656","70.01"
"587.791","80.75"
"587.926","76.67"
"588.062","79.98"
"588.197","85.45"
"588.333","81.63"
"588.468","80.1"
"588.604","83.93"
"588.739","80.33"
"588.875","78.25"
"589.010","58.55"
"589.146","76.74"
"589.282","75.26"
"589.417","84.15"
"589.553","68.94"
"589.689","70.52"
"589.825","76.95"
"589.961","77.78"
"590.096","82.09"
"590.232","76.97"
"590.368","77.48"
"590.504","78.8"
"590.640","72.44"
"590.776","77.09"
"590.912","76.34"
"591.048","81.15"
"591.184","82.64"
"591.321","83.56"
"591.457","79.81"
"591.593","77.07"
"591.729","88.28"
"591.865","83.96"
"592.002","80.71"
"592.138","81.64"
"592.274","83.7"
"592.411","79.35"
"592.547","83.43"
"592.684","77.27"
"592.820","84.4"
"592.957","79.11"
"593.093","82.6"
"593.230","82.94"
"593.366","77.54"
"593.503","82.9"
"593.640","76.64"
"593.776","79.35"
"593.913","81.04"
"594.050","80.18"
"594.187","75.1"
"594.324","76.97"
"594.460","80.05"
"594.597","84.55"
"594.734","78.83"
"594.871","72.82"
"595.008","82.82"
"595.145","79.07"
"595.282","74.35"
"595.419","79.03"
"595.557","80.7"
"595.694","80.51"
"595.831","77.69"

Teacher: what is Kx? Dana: -8.7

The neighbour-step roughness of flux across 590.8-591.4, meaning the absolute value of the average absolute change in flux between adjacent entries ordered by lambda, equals 2.4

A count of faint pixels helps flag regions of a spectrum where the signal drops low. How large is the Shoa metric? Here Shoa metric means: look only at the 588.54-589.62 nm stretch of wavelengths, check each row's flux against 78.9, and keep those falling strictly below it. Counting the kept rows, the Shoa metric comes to 5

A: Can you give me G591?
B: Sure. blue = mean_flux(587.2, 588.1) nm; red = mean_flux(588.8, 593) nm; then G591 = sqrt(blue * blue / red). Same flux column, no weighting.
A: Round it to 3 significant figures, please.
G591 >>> 8.98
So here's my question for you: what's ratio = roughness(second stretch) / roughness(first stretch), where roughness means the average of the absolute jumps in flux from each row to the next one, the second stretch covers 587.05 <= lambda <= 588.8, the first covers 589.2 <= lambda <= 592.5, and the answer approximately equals 1.3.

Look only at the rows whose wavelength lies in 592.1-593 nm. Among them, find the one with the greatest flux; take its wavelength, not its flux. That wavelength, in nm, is 592.820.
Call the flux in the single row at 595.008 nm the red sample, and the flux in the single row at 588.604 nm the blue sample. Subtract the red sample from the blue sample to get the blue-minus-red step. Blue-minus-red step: 1.1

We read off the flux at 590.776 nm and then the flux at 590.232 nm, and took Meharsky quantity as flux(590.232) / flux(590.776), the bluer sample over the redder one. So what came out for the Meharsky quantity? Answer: 1.00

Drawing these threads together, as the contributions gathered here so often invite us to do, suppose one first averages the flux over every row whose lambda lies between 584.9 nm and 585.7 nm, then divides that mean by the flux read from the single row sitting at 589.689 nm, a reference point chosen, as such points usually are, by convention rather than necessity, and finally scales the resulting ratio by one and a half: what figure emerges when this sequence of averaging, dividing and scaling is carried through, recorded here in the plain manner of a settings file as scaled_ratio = 1.72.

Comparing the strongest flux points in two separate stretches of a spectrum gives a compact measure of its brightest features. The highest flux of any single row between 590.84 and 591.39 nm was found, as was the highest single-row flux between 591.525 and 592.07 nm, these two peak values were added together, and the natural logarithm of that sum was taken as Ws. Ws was 5.15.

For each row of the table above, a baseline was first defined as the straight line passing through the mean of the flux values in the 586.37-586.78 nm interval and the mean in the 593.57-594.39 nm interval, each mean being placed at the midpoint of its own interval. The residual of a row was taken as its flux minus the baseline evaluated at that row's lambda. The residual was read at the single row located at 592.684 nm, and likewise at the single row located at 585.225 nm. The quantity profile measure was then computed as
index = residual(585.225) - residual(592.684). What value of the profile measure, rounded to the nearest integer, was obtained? 3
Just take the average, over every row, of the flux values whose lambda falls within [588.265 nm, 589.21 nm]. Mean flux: 77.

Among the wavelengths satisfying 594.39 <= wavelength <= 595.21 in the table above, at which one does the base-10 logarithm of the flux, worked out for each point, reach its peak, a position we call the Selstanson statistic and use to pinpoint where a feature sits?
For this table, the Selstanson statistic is 594.597 nm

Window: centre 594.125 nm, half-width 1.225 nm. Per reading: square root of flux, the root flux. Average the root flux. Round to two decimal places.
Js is 8.90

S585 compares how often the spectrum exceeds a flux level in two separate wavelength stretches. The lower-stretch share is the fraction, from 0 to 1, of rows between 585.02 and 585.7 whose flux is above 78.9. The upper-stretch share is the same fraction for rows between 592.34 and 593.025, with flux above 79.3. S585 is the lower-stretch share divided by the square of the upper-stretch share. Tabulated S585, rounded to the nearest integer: 2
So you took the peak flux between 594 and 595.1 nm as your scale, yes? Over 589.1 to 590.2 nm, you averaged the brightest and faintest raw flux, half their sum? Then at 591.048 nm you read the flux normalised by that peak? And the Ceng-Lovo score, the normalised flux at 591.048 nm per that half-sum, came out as 0.0125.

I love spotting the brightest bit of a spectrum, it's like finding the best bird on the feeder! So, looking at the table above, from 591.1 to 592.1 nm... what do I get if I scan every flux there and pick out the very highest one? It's 88.28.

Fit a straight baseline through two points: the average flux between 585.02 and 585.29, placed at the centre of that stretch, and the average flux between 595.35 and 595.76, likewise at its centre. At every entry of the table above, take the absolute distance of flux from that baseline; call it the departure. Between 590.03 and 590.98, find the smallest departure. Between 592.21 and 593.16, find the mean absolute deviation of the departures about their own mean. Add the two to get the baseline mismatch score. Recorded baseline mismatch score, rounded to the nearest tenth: 1.2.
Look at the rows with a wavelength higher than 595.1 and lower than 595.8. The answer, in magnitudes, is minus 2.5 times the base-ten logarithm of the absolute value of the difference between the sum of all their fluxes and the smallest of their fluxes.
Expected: -6.26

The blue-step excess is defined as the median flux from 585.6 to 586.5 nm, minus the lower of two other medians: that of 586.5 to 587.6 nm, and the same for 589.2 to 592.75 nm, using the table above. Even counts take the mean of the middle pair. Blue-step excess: 1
